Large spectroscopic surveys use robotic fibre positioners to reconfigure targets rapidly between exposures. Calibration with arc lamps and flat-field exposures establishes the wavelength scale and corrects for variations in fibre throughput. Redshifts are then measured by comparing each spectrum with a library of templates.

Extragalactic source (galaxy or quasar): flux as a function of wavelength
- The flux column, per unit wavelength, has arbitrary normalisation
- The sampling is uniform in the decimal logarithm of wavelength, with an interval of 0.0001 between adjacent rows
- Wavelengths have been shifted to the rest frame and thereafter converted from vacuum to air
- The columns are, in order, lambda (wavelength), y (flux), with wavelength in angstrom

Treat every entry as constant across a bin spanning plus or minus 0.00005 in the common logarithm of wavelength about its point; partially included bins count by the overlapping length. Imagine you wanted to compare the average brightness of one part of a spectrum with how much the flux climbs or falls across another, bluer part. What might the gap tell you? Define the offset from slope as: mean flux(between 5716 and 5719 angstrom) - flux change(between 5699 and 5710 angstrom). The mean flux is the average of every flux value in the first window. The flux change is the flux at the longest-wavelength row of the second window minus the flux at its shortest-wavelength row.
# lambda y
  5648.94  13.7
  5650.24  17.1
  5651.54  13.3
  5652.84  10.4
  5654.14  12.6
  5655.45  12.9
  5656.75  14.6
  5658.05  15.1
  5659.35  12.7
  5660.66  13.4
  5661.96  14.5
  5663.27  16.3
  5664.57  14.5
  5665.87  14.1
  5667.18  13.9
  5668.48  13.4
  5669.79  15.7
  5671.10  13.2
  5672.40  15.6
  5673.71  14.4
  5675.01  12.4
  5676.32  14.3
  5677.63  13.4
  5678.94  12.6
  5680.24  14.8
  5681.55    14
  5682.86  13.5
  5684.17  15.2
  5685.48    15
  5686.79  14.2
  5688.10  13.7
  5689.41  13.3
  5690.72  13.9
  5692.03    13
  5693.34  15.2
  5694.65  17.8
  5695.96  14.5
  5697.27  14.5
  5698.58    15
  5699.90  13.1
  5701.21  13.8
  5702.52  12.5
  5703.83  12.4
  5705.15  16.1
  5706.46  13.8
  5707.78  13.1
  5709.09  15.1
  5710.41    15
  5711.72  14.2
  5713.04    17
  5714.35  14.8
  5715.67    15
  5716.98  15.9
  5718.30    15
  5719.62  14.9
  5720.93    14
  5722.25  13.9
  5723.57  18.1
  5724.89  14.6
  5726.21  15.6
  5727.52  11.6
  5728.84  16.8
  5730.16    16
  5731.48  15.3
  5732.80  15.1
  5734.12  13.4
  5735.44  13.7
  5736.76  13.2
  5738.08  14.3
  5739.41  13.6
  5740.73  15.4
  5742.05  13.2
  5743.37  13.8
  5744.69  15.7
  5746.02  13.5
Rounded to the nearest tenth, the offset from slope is 13.4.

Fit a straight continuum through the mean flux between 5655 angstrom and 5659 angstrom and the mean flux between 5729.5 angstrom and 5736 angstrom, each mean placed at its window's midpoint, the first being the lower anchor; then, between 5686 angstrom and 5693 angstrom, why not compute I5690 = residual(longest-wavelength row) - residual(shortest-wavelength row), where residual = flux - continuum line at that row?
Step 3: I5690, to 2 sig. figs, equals -1.2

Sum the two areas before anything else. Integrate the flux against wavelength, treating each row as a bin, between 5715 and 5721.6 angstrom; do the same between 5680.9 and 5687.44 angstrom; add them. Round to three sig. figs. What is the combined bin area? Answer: 193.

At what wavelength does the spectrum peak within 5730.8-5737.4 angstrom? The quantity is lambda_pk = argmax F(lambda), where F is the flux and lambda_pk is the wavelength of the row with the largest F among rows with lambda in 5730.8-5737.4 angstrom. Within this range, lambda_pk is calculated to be 5731.48 angstrom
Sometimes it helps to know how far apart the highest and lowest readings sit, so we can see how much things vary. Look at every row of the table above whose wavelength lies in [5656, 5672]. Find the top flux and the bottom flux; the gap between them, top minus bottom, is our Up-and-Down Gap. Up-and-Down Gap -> 3.6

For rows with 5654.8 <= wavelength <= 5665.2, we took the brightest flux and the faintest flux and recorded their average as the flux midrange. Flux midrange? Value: 14.5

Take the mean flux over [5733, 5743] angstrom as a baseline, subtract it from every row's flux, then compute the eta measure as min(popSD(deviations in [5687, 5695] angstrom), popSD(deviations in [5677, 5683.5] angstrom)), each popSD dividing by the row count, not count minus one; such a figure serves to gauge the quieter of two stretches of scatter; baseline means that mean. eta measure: 0.73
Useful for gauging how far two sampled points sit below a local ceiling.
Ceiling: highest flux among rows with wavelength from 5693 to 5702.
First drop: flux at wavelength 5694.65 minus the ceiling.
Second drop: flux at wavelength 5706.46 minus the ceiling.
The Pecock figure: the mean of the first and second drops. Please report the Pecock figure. -2.0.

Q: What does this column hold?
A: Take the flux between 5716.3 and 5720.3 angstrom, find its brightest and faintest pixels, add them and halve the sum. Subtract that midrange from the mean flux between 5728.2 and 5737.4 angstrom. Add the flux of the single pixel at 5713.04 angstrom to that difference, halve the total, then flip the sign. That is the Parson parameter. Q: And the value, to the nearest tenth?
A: -8.2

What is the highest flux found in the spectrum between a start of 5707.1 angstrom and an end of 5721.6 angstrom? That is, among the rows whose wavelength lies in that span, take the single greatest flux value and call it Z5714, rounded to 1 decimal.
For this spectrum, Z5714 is 17.0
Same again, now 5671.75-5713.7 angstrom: 17.8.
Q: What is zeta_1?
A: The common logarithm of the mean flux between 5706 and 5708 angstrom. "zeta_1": 1.13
